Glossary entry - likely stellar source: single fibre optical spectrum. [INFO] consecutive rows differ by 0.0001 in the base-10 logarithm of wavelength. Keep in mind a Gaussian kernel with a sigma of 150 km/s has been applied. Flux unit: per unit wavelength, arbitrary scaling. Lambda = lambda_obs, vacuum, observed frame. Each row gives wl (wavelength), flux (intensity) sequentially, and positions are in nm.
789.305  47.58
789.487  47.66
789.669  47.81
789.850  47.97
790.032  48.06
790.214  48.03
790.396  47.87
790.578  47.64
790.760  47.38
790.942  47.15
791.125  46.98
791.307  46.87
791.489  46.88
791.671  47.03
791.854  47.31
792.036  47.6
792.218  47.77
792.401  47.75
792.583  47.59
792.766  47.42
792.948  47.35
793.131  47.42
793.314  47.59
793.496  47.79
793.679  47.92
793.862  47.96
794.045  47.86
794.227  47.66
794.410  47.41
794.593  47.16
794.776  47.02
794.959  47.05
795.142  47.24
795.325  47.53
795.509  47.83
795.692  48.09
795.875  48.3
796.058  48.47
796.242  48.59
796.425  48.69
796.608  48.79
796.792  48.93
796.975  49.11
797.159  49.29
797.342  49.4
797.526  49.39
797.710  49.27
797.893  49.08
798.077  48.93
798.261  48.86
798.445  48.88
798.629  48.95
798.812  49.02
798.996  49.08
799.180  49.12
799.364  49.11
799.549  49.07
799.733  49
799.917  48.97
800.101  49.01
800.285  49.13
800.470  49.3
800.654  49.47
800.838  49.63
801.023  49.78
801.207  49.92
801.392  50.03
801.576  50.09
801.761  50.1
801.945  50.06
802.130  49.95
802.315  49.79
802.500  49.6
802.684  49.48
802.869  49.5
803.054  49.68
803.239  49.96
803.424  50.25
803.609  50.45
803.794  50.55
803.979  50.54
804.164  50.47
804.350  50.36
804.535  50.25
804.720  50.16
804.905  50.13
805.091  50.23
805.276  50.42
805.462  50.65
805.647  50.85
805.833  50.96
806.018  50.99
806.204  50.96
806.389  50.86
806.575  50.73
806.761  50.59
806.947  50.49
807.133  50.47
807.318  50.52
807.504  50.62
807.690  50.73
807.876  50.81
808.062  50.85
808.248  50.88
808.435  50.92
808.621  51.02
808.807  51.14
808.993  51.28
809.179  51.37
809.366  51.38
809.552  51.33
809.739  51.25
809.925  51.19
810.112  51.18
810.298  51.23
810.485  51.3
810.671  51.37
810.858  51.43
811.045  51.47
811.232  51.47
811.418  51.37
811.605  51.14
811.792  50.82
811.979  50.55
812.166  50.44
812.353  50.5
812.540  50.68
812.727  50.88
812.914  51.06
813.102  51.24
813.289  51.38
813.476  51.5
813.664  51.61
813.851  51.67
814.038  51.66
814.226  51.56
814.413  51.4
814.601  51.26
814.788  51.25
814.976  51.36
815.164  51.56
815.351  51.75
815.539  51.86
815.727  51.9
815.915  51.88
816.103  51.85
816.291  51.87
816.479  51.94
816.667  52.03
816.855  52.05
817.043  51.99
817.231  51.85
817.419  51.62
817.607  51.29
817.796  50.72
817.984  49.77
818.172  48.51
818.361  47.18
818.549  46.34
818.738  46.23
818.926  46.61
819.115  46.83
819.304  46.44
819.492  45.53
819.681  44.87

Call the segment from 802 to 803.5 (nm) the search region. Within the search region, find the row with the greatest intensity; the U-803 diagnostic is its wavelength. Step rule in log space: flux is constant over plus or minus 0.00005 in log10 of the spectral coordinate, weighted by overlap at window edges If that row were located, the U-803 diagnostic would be 803.424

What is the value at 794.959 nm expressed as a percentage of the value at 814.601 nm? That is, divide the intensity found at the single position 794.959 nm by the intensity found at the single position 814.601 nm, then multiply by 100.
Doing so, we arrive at 92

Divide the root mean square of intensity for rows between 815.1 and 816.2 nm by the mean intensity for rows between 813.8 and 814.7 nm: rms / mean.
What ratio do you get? 1.01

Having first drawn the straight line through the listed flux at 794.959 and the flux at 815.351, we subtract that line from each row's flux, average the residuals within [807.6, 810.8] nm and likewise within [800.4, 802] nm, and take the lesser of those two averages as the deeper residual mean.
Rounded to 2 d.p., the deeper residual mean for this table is 0.80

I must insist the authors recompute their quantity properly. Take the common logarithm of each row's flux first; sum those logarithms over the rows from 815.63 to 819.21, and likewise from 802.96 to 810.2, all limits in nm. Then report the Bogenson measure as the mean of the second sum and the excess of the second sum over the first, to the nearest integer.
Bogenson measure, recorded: 50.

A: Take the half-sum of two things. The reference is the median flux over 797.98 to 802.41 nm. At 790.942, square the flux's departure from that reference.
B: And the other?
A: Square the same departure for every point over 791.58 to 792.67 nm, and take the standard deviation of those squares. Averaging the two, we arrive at 2.4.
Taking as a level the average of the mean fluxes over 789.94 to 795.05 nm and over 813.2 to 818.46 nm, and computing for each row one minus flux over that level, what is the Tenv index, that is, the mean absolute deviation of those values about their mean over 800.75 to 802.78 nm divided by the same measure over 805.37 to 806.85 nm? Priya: 1.5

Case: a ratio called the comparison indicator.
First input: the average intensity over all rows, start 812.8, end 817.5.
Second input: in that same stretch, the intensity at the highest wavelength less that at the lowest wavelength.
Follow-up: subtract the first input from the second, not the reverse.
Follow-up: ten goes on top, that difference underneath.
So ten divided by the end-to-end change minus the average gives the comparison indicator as -0.196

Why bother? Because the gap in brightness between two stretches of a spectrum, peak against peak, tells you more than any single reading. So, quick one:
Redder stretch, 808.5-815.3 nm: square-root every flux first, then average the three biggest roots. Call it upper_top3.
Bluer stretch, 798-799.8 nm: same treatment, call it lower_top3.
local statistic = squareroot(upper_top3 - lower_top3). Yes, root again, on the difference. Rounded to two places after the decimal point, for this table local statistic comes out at 0.42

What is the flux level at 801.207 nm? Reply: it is 49.92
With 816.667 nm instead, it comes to 52.03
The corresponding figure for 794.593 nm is 47.16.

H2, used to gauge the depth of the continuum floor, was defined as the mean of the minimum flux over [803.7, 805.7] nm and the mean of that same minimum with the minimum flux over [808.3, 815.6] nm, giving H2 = 50.2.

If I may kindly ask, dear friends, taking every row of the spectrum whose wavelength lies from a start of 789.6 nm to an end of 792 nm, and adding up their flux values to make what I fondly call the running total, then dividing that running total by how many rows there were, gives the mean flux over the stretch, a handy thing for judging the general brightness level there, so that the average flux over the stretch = 47.5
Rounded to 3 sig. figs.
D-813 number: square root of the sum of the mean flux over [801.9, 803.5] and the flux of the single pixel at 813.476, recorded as 10.1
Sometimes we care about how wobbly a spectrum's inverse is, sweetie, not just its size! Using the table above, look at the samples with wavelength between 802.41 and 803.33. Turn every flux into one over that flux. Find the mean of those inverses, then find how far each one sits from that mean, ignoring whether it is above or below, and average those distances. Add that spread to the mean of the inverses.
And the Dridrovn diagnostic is 0.0202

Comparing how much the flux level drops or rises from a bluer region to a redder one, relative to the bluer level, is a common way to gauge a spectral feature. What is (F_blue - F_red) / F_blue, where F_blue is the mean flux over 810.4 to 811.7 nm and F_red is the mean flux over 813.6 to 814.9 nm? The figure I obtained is -0.002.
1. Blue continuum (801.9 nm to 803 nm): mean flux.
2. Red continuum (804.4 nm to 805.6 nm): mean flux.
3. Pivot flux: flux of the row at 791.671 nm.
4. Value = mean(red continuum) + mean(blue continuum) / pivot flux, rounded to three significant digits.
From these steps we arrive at 51.4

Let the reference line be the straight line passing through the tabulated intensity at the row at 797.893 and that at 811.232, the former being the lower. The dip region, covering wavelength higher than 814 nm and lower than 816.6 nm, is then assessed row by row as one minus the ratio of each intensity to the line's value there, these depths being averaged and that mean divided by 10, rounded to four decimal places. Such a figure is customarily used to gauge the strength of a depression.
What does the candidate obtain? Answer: 0.0010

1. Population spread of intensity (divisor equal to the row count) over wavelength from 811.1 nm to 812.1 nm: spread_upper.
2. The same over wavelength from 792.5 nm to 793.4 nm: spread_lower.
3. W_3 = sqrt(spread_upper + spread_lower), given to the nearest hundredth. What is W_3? 0.66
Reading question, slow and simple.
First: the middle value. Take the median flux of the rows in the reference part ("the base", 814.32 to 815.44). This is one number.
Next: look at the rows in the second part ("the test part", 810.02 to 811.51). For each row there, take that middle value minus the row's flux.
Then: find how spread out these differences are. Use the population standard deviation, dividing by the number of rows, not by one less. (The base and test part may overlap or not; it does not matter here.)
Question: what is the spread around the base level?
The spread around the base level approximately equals 0.10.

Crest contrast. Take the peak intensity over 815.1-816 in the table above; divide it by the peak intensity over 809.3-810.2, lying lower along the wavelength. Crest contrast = 1.01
